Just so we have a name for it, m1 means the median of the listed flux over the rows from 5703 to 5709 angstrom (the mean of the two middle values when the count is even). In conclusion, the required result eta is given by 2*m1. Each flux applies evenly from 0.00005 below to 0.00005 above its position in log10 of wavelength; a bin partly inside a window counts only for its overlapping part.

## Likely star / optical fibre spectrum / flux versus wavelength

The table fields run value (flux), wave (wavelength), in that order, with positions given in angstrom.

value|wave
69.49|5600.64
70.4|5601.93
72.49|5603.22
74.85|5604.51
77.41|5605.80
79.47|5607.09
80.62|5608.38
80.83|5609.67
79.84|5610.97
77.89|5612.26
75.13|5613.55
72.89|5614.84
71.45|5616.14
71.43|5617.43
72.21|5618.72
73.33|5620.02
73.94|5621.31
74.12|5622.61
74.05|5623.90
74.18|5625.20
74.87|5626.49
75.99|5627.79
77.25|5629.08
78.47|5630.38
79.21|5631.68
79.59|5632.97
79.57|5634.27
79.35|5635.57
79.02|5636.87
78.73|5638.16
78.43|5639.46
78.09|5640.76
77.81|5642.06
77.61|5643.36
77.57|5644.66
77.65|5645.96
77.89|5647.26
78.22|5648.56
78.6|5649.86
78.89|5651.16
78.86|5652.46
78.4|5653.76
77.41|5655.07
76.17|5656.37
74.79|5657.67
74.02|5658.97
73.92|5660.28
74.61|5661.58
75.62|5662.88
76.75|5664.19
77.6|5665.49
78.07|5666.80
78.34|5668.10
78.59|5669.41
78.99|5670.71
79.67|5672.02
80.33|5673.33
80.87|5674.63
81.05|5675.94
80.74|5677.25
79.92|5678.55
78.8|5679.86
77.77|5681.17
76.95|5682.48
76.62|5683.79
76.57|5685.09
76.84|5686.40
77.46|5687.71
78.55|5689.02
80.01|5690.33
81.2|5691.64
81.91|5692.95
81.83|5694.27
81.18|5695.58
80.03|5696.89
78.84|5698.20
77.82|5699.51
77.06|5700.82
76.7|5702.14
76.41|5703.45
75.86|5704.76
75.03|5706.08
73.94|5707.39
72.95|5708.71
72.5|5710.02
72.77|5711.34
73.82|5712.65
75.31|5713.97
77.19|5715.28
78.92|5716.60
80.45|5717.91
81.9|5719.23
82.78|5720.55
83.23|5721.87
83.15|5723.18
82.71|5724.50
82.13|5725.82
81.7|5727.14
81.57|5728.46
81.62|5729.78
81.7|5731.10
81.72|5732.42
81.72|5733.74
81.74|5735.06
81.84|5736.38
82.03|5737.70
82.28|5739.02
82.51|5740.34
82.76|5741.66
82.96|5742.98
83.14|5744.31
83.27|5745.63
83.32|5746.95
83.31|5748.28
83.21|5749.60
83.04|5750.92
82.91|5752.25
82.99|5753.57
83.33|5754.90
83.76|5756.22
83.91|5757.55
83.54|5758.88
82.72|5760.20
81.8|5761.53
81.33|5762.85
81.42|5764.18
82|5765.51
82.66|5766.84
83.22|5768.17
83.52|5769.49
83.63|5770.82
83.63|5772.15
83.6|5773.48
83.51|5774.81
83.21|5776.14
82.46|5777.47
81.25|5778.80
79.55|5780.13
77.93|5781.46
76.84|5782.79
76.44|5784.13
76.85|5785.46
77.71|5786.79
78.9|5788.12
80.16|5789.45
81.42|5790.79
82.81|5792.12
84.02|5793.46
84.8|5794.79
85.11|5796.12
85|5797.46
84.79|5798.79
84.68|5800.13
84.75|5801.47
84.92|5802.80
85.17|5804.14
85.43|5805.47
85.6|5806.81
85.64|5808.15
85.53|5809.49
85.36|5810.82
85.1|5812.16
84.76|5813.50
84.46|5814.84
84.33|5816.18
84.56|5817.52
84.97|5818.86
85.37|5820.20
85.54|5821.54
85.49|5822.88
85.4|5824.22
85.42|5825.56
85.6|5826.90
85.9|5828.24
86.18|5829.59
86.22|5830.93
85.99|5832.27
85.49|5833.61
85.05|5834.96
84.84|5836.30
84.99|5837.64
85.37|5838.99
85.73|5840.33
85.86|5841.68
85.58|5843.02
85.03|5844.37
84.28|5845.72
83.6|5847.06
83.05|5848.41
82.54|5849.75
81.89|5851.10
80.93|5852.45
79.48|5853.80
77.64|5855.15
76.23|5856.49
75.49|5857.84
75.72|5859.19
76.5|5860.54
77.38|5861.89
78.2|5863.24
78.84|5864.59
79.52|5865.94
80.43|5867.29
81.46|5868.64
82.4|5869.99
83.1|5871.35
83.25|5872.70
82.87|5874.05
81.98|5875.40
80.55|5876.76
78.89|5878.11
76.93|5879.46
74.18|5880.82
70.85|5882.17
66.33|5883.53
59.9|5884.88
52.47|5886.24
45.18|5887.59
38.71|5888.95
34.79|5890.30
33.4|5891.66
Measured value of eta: 150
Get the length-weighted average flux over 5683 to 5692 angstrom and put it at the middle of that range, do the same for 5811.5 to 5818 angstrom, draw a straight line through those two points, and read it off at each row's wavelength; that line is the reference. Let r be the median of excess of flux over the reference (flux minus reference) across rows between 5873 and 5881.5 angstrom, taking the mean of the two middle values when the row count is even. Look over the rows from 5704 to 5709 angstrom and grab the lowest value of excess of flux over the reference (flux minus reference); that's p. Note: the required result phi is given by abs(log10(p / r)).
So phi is 0.1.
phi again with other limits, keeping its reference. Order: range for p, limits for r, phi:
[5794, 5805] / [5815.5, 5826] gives 0.4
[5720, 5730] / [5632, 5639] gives 0.5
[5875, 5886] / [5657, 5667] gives 1.3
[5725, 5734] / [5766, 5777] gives 0.1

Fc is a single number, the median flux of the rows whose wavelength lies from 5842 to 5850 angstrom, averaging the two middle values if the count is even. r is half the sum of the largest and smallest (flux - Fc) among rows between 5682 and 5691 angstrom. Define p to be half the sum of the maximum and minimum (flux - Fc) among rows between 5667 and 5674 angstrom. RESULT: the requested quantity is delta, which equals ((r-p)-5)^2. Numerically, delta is 37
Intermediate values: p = -4.6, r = -6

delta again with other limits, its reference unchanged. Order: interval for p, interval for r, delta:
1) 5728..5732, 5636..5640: 63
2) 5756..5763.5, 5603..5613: 120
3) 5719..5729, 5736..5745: 24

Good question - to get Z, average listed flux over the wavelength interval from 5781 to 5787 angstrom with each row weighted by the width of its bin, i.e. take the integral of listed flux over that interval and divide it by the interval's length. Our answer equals 77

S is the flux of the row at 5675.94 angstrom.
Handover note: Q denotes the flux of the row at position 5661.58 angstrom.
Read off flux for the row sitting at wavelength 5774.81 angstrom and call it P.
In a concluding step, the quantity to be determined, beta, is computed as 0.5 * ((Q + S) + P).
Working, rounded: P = 83.51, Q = 74.61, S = 81.05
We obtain 120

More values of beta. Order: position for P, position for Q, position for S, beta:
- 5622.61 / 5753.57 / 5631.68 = 118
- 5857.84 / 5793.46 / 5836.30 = 122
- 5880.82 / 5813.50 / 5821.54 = 122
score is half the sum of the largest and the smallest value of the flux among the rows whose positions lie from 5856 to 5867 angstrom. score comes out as 78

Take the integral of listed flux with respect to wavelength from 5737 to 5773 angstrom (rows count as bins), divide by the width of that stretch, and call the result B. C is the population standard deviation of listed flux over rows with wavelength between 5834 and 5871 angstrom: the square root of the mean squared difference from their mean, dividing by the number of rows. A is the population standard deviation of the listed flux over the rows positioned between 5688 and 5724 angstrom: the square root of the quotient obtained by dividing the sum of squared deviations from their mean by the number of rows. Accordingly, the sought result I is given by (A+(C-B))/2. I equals -38.1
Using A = 3.3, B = 83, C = 3.4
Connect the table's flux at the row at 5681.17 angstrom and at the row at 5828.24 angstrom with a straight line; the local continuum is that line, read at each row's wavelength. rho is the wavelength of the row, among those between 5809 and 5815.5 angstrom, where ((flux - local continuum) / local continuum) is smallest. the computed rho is 5814.84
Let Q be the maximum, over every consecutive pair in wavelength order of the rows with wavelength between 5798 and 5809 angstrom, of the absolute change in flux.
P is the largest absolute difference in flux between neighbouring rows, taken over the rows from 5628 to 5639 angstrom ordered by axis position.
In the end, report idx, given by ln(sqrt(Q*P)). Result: -0.6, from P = 1.22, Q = 0.3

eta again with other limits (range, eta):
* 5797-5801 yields 170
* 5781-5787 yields 154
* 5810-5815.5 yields 170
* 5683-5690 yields 154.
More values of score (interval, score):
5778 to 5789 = 79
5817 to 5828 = 85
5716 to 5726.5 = 81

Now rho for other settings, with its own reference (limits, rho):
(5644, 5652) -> 5644.66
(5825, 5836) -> 5834.96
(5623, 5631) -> 5623.90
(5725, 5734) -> 5733.74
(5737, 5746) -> 5737.70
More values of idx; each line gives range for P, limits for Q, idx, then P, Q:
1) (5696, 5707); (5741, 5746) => -0.7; 1.19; 0.2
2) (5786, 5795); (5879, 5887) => 1.2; 1.39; 7.4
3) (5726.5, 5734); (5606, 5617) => -0.5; 0.13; 2.8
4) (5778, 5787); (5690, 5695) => 0.4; 1.70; 1.2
